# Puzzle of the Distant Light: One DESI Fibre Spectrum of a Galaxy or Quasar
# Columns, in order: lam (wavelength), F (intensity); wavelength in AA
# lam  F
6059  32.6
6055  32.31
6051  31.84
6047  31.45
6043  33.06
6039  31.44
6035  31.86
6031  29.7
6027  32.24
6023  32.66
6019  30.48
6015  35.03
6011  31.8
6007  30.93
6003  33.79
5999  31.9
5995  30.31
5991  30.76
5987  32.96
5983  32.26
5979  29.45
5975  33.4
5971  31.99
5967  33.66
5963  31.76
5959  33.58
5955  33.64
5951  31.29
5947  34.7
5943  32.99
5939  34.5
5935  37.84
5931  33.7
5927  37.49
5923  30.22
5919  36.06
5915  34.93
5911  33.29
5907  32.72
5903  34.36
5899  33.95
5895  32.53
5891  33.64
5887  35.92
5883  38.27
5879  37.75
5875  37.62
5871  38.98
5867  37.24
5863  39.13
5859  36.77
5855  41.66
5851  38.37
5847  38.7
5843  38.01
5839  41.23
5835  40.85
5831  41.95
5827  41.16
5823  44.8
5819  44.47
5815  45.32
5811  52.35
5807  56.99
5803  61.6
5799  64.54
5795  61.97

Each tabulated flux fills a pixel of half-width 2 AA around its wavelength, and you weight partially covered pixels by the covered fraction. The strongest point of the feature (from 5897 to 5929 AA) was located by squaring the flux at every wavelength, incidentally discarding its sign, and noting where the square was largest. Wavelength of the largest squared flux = 5927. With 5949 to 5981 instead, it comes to 5967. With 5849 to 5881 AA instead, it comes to 5855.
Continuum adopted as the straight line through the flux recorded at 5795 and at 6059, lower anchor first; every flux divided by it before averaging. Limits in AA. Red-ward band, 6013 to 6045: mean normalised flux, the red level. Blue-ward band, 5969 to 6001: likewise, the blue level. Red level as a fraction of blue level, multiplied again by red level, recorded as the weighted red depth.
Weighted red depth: 1.03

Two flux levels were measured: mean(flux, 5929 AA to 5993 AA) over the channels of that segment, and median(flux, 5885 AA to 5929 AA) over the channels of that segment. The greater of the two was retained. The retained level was 34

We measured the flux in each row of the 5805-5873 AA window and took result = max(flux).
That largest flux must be 56.99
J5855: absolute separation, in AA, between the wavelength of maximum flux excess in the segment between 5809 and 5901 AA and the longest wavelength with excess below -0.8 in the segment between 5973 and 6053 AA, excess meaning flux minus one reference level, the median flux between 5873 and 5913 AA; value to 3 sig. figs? 240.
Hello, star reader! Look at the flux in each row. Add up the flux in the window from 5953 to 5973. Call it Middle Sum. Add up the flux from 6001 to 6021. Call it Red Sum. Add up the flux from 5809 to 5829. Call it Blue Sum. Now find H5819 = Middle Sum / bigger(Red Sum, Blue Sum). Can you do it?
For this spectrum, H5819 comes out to 0.72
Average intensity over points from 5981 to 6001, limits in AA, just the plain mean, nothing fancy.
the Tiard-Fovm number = 32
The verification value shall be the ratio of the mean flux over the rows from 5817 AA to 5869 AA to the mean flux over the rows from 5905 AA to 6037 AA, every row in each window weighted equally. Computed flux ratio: 1.23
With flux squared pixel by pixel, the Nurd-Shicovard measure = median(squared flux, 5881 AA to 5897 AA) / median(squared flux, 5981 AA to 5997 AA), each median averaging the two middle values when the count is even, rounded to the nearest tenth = 1.2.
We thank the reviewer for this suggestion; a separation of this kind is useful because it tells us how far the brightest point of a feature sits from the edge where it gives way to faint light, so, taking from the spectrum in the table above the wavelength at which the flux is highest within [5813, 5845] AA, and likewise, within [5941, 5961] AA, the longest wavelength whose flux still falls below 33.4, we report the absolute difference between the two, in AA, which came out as 136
